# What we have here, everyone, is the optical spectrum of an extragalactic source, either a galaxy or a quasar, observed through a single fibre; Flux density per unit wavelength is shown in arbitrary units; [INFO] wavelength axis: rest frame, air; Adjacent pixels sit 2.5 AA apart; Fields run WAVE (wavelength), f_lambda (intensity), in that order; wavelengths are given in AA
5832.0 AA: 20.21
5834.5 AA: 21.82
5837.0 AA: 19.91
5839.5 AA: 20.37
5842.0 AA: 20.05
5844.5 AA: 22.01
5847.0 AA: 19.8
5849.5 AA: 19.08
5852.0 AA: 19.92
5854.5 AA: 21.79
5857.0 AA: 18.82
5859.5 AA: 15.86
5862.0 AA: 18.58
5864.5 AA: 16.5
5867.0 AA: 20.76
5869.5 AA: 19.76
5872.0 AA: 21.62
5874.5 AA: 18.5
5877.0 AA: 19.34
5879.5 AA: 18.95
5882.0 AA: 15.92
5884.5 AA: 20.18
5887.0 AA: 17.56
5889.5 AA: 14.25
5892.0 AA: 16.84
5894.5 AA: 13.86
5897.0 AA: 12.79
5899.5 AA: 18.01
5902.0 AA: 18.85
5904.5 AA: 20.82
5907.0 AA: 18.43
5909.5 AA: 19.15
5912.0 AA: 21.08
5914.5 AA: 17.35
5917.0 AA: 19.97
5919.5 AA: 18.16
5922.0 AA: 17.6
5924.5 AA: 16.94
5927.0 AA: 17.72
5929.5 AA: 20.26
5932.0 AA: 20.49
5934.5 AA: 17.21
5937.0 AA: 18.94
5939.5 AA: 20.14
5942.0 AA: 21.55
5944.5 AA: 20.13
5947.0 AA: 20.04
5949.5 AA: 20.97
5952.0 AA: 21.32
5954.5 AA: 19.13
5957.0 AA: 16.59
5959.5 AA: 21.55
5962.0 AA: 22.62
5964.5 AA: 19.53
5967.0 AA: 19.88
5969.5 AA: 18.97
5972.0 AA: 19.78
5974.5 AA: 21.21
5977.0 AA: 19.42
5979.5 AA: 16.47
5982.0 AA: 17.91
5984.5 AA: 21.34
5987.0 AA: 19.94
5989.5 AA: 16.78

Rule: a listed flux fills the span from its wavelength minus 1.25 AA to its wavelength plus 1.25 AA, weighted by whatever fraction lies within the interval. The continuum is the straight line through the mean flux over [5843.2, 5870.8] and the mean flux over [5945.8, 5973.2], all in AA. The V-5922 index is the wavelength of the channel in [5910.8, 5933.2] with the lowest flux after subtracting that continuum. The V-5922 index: 5924.5 AA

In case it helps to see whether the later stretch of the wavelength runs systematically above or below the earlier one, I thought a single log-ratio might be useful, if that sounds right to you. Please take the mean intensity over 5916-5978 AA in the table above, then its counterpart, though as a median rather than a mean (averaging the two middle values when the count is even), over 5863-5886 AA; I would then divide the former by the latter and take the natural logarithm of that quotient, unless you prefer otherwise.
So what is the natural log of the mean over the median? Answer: 0.01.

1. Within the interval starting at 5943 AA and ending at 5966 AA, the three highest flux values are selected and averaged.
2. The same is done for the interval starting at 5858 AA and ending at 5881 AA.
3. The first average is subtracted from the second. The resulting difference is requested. -1.1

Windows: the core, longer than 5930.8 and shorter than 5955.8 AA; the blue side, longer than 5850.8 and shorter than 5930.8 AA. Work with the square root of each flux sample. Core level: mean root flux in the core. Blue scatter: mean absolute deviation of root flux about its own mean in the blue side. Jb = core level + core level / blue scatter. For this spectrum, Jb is 26.7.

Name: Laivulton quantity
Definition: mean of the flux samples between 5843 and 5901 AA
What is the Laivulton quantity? 18.3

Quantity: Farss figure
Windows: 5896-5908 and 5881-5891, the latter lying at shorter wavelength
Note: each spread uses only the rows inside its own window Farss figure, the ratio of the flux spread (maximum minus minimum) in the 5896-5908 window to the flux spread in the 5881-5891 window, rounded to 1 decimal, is 1.4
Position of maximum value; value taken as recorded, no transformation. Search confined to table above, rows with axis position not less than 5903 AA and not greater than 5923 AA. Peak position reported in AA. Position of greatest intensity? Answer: 5912.0 AA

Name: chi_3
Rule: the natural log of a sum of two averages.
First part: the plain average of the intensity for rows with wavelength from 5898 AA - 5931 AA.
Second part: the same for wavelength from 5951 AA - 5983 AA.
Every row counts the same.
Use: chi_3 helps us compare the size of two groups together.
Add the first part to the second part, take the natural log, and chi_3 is 3.65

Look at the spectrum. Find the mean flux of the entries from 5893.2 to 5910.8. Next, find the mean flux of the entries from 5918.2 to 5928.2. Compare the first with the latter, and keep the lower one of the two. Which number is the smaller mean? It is 17.4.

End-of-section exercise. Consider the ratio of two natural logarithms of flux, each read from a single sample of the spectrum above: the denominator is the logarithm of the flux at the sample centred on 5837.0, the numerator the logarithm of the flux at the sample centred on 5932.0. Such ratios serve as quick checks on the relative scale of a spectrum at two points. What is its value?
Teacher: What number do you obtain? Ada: 1.01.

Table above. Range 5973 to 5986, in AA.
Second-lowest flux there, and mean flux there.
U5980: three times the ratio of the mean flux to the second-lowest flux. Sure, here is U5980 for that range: 3.23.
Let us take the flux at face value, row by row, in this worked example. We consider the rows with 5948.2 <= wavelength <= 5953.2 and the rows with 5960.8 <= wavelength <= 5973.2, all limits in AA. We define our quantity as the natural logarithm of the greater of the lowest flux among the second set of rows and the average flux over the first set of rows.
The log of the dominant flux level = 3.05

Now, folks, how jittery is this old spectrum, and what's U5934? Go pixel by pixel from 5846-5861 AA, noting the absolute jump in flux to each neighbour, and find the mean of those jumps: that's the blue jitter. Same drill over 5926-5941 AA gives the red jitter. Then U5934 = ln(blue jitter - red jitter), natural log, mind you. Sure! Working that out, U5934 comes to -2.6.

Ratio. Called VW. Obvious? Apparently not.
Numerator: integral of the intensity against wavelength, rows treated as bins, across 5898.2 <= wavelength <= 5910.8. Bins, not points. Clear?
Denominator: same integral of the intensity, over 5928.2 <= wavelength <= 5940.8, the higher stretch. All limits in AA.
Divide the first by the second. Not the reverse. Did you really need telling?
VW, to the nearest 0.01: 0.98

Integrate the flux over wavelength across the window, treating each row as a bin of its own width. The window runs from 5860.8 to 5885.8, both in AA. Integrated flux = 475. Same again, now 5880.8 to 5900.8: 324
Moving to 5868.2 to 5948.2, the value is 1481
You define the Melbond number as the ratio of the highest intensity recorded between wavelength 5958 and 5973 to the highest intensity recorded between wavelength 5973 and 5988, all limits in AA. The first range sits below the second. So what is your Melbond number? 1.06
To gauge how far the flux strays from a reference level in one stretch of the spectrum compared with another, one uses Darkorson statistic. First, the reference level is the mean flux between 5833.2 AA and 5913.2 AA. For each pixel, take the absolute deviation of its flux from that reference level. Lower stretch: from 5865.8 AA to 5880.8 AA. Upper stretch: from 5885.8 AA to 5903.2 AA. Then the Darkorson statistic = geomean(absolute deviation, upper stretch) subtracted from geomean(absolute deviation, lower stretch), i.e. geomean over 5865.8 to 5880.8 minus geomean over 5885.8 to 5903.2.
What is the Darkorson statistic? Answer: -0.8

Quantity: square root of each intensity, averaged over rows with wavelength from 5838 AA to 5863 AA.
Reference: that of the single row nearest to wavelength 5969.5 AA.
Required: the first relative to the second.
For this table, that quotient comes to 1.02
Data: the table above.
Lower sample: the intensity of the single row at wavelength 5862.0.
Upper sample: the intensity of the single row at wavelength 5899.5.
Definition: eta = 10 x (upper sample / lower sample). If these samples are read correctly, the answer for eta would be 9.7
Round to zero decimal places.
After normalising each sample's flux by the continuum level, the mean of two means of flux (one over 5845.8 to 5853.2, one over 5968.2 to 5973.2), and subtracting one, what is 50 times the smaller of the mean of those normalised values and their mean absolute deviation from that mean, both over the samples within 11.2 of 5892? -8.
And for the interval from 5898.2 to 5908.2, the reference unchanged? -1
